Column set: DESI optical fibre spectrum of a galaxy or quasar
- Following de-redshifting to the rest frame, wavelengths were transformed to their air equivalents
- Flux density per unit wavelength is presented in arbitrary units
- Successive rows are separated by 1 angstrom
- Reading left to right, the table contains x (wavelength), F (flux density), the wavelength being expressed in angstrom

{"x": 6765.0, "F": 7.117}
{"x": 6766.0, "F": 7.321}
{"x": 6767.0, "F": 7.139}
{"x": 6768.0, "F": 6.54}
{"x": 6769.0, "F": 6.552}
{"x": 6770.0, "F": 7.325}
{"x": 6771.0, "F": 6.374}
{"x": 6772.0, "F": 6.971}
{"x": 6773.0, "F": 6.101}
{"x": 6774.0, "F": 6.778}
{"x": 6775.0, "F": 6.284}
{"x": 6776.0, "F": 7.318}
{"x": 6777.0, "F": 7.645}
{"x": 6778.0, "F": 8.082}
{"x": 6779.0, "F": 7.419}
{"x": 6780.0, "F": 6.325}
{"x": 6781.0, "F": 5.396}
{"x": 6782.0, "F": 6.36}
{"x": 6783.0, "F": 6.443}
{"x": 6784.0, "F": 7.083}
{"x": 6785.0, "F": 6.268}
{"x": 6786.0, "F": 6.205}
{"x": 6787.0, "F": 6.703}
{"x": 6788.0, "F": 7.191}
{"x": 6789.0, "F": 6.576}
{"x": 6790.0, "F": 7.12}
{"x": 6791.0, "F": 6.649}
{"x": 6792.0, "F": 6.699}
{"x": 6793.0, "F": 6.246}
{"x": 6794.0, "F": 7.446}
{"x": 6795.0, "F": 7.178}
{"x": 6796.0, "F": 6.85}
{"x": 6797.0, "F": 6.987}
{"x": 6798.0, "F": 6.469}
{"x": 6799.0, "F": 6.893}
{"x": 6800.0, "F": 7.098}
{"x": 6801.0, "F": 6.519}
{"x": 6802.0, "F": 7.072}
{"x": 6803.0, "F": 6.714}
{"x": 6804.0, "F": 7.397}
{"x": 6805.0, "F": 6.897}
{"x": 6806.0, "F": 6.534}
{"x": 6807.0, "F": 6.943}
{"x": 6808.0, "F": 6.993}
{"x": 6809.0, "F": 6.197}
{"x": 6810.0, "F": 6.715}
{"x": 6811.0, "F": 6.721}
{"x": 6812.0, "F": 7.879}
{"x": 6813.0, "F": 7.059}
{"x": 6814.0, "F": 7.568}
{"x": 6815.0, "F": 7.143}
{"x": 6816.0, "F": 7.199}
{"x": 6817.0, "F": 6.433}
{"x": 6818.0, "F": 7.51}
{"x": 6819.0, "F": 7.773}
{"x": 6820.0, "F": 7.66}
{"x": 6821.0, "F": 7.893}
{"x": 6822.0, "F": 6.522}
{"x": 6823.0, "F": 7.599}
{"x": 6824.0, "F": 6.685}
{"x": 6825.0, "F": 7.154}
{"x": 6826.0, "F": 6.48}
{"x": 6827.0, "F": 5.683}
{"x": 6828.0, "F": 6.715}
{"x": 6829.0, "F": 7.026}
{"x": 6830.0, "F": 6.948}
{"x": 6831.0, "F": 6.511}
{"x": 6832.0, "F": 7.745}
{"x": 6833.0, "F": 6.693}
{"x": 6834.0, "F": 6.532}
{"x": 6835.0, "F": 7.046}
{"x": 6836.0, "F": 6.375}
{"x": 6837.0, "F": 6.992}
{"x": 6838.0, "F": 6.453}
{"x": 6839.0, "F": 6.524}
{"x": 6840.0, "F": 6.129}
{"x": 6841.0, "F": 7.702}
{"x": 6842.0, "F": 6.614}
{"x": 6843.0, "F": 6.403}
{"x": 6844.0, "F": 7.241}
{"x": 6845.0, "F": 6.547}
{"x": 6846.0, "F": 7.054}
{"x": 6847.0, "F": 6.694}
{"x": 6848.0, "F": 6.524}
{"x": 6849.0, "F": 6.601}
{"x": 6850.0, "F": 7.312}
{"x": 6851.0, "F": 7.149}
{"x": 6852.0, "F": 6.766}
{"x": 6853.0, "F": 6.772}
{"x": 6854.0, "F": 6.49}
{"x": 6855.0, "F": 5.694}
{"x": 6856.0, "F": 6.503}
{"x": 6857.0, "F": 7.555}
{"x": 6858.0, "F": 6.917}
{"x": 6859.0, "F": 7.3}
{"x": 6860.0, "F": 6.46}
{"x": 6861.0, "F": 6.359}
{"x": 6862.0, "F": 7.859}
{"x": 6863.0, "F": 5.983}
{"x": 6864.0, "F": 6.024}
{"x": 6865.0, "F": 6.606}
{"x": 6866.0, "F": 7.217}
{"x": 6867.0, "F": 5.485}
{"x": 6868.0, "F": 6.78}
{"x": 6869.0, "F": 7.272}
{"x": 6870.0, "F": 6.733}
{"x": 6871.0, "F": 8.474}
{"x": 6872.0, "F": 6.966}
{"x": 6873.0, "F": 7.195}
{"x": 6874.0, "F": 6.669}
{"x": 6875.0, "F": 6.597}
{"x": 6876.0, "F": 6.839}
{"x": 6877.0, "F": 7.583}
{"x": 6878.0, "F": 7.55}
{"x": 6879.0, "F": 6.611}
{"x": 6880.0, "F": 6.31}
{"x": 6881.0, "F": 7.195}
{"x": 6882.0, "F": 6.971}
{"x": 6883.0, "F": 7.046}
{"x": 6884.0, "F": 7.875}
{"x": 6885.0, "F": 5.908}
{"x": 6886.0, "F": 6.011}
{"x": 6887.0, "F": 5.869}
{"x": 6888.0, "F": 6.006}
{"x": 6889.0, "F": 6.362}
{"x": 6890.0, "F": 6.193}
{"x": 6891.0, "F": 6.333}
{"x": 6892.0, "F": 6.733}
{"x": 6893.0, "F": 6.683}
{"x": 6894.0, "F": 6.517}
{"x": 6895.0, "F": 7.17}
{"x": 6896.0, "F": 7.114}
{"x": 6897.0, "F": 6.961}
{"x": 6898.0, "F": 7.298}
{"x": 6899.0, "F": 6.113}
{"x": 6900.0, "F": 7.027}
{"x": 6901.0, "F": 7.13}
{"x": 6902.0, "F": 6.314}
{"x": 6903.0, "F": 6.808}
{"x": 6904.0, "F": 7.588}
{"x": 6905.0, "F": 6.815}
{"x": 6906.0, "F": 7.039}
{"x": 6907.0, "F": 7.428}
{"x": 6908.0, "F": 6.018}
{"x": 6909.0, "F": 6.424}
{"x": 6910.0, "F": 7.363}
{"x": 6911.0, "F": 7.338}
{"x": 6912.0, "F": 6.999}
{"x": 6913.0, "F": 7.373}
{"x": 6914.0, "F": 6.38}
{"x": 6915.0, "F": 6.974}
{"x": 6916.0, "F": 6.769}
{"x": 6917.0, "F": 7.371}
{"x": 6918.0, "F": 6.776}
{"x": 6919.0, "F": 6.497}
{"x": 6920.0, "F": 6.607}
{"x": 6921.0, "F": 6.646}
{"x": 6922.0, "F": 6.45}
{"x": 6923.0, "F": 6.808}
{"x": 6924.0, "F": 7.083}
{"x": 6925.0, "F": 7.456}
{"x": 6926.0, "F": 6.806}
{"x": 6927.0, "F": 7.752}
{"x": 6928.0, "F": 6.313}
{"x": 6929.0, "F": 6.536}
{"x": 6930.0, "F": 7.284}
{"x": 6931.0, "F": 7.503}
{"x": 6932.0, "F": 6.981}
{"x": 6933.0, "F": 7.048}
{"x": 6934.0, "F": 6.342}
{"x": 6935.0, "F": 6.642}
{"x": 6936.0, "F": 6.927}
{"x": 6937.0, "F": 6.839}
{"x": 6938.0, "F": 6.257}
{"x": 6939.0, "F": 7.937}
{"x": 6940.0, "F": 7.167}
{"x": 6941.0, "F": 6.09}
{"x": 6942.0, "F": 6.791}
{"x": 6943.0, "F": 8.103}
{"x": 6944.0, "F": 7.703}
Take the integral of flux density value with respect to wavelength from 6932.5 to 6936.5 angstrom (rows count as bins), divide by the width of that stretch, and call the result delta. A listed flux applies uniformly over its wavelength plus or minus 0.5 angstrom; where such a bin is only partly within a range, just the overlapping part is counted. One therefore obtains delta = 6.74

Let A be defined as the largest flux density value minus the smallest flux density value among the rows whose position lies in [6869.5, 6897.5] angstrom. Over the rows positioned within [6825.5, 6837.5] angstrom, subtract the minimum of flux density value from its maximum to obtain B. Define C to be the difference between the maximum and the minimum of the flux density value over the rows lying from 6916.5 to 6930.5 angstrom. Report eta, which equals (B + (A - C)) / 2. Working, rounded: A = 2.6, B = 2.06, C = 1.4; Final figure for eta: 1.6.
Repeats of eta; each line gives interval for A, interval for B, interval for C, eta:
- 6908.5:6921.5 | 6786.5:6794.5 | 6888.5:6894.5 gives 0.8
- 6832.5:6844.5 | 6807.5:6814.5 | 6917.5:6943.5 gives 0.6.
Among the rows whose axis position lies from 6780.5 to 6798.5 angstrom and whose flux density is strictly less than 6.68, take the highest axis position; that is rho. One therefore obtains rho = 6798.0 angstrom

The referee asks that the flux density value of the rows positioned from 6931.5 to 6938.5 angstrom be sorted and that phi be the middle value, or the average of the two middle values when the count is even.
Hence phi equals 6.84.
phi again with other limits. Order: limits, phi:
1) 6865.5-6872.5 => 6.97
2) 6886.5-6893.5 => 6.33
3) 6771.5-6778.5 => 6.97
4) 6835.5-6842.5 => 6.52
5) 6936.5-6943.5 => 6.84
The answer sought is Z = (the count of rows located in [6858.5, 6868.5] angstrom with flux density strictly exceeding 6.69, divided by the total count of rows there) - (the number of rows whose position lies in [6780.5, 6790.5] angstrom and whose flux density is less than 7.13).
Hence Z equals -8.6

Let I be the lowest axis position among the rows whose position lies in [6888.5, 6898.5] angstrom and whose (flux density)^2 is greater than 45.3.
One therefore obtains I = 6892.0 angstrom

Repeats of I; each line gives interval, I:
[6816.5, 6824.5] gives 6818.0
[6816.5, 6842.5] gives 6818.0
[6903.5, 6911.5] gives 6904.0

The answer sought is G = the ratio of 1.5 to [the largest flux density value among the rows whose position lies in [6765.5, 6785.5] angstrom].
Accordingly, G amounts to 0.186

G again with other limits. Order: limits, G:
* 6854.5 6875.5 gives 0.177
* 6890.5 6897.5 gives 0.209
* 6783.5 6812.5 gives 0.190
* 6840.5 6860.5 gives 0.195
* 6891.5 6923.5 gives 0.198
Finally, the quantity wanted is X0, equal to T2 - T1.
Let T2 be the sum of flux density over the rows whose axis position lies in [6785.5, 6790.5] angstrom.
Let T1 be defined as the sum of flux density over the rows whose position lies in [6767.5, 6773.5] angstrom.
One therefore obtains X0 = -6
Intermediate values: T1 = 40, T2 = 33.8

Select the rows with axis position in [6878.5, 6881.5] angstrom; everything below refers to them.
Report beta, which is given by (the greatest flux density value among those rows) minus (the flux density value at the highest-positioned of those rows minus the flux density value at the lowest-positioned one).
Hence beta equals 6.61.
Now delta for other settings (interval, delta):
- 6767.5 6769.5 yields 6.55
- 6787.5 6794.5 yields 6.85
